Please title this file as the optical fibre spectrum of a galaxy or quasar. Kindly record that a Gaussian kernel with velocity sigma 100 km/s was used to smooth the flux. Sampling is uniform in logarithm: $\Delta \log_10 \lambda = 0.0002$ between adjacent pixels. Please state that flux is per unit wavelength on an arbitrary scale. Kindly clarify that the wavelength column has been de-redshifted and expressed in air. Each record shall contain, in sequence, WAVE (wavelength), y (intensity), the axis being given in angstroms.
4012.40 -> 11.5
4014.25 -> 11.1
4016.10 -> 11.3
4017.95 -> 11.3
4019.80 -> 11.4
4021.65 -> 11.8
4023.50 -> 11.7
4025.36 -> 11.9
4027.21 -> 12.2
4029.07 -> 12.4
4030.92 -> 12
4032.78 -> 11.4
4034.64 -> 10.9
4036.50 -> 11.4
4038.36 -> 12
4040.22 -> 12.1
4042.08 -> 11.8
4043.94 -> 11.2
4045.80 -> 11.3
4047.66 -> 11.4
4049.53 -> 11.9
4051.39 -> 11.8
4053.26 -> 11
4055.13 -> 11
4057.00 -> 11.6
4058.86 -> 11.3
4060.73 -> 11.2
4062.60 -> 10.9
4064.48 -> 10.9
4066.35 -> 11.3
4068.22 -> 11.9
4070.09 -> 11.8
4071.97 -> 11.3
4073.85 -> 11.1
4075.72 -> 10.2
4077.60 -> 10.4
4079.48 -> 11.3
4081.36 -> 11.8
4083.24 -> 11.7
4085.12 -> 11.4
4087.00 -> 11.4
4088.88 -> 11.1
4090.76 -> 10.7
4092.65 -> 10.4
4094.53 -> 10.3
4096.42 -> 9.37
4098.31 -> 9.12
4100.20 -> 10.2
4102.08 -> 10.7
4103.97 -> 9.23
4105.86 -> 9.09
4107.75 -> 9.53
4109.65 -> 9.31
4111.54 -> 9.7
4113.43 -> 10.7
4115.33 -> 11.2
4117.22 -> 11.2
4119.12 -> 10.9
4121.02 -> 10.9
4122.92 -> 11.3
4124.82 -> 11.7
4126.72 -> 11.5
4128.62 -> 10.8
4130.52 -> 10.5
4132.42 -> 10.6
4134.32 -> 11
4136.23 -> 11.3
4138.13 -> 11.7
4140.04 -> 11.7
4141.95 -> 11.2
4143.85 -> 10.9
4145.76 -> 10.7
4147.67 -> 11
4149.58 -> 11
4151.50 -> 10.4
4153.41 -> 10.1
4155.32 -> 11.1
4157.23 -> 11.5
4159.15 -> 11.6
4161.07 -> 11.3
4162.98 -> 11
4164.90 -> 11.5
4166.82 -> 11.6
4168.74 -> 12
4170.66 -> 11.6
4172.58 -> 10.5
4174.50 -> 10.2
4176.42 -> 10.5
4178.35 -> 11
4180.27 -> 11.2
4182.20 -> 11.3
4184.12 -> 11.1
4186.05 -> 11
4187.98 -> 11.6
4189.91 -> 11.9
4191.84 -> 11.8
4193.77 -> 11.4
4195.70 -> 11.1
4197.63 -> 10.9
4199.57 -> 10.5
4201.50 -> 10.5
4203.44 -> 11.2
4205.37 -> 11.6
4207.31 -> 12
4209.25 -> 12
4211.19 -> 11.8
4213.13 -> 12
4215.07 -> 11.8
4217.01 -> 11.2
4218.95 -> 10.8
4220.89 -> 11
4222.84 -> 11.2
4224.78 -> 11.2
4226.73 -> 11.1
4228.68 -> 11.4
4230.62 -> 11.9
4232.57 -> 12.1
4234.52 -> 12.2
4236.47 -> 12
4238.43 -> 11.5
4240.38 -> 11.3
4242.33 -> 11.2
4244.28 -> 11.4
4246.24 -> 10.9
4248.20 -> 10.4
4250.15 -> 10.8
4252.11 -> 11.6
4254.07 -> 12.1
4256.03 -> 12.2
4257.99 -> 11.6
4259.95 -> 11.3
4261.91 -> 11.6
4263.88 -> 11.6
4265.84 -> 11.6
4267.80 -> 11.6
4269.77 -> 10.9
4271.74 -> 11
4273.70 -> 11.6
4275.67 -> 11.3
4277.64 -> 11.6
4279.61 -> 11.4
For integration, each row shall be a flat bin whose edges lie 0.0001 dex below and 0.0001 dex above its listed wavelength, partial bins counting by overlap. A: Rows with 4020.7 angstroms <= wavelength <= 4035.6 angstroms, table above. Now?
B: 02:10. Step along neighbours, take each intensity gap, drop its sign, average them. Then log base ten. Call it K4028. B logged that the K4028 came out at -0.48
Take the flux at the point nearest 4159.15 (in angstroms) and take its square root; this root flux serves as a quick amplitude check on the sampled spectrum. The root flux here 3.41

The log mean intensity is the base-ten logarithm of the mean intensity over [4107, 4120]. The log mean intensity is 1.02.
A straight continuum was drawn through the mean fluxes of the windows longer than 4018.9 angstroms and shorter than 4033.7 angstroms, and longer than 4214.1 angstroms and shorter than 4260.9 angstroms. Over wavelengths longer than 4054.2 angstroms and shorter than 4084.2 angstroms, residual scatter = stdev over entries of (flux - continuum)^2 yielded 0.7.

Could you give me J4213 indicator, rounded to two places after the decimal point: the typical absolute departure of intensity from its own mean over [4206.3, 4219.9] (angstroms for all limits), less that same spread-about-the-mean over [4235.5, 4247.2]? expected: 0.13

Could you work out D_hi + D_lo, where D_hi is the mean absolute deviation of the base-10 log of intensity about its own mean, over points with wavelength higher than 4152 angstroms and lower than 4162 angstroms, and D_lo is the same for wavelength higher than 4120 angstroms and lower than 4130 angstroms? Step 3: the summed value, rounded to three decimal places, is 0.029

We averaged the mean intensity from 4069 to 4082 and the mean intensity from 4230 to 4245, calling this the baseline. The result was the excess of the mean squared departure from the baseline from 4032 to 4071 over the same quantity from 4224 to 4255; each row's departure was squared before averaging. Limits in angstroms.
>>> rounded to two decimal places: -0.11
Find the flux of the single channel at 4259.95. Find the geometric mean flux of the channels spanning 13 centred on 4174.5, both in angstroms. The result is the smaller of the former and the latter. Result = 11.0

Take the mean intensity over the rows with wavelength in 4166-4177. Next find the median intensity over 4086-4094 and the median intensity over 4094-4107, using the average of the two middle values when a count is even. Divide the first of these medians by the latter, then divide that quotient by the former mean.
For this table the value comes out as 0.105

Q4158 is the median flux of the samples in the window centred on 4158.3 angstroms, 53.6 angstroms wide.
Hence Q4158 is 11.1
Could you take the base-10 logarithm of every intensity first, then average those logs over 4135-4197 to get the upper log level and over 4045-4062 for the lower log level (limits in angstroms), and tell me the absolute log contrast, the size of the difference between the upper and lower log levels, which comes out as 0.008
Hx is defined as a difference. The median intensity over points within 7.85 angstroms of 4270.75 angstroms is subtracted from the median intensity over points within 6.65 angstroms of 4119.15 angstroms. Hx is -0.40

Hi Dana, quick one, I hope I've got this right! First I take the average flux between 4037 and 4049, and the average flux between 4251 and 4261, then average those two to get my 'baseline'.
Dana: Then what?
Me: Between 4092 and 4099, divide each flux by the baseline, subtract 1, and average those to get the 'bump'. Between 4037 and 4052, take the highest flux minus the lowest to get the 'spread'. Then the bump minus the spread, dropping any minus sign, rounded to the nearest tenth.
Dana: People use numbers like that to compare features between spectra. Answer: 1.1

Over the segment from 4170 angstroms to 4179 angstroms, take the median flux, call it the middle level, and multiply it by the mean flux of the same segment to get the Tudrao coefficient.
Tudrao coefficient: 113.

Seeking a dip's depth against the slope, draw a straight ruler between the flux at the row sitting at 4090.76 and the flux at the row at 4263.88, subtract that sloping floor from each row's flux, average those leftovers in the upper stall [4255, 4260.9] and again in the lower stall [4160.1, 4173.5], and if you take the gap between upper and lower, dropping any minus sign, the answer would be 0.13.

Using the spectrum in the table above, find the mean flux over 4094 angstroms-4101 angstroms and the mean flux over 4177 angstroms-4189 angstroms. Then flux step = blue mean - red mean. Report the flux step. -1.5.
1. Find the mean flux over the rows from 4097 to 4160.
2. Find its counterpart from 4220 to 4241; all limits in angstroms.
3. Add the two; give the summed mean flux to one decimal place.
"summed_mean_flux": 22.2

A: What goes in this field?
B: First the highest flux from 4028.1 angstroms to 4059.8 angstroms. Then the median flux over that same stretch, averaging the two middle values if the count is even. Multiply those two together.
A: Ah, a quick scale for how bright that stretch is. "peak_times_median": 141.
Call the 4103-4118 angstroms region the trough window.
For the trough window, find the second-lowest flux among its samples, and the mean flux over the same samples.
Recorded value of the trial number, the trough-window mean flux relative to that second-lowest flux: 1.08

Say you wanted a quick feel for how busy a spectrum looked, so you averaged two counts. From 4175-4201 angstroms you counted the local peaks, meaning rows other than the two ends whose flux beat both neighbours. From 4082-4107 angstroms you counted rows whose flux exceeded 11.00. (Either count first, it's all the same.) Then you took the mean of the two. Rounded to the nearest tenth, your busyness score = 3.0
